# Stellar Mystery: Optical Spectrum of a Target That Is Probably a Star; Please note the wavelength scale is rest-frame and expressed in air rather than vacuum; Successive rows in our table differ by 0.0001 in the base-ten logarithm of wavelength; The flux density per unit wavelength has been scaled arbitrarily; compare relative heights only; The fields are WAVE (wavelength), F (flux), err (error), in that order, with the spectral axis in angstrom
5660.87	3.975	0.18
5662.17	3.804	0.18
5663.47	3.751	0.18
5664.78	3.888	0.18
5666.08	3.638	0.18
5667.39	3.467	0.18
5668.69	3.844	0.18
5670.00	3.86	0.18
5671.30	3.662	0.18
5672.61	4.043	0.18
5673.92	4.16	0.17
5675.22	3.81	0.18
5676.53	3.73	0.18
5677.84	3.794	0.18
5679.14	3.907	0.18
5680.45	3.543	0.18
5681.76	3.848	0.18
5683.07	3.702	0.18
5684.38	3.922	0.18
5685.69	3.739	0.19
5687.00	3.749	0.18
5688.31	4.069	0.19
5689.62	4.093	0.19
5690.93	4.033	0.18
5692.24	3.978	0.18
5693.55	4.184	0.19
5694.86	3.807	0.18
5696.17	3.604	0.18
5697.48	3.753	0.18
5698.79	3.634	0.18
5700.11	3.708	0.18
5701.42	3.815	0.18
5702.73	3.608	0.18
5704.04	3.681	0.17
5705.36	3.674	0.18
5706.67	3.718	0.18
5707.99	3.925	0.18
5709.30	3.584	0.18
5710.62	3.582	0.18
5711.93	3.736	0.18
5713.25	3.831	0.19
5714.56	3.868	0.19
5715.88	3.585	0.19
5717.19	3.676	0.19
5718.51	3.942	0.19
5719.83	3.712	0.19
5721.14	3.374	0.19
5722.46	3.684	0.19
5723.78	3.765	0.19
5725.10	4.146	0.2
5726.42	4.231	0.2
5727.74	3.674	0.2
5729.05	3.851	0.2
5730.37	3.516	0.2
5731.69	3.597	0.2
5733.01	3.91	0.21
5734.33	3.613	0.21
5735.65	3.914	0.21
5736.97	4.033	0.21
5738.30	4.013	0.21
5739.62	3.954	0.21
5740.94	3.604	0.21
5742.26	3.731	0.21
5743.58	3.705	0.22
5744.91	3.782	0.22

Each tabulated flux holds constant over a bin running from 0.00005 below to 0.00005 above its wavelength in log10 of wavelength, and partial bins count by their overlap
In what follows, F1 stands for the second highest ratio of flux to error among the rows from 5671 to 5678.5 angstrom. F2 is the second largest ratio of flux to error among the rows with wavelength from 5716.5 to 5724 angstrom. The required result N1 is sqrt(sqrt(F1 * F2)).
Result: 4.59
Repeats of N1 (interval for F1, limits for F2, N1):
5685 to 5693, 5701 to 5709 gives 4.68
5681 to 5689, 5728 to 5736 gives 4.47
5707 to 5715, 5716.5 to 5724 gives 4.50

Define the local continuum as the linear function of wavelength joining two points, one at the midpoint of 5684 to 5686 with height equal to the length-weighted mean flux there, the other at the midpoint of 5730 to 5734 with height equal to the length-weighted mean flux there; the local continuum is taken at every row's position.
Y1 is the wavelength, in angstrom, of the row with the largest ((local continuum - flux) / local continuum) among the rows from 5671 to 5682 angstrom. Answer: 5680.45 angstrom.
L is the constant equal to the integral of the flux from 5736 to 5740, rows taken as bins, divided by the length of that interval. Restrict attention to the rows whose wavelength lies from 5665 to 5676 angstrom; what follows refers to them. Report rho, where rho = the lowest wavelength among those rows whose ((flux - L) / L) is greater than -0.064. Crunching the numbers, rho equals 5668.69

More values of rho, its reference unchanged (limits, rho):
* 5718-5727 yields 5718.51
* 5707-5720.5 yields 5707.99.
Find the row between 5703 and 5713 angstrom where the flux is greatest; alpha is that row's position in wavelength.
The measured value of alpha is 5707.99 angstrom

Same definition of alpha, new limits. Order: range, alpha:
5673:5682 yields 5673.92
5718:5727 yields 5726.42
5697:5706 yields 5701.42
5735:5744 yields 5736.97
